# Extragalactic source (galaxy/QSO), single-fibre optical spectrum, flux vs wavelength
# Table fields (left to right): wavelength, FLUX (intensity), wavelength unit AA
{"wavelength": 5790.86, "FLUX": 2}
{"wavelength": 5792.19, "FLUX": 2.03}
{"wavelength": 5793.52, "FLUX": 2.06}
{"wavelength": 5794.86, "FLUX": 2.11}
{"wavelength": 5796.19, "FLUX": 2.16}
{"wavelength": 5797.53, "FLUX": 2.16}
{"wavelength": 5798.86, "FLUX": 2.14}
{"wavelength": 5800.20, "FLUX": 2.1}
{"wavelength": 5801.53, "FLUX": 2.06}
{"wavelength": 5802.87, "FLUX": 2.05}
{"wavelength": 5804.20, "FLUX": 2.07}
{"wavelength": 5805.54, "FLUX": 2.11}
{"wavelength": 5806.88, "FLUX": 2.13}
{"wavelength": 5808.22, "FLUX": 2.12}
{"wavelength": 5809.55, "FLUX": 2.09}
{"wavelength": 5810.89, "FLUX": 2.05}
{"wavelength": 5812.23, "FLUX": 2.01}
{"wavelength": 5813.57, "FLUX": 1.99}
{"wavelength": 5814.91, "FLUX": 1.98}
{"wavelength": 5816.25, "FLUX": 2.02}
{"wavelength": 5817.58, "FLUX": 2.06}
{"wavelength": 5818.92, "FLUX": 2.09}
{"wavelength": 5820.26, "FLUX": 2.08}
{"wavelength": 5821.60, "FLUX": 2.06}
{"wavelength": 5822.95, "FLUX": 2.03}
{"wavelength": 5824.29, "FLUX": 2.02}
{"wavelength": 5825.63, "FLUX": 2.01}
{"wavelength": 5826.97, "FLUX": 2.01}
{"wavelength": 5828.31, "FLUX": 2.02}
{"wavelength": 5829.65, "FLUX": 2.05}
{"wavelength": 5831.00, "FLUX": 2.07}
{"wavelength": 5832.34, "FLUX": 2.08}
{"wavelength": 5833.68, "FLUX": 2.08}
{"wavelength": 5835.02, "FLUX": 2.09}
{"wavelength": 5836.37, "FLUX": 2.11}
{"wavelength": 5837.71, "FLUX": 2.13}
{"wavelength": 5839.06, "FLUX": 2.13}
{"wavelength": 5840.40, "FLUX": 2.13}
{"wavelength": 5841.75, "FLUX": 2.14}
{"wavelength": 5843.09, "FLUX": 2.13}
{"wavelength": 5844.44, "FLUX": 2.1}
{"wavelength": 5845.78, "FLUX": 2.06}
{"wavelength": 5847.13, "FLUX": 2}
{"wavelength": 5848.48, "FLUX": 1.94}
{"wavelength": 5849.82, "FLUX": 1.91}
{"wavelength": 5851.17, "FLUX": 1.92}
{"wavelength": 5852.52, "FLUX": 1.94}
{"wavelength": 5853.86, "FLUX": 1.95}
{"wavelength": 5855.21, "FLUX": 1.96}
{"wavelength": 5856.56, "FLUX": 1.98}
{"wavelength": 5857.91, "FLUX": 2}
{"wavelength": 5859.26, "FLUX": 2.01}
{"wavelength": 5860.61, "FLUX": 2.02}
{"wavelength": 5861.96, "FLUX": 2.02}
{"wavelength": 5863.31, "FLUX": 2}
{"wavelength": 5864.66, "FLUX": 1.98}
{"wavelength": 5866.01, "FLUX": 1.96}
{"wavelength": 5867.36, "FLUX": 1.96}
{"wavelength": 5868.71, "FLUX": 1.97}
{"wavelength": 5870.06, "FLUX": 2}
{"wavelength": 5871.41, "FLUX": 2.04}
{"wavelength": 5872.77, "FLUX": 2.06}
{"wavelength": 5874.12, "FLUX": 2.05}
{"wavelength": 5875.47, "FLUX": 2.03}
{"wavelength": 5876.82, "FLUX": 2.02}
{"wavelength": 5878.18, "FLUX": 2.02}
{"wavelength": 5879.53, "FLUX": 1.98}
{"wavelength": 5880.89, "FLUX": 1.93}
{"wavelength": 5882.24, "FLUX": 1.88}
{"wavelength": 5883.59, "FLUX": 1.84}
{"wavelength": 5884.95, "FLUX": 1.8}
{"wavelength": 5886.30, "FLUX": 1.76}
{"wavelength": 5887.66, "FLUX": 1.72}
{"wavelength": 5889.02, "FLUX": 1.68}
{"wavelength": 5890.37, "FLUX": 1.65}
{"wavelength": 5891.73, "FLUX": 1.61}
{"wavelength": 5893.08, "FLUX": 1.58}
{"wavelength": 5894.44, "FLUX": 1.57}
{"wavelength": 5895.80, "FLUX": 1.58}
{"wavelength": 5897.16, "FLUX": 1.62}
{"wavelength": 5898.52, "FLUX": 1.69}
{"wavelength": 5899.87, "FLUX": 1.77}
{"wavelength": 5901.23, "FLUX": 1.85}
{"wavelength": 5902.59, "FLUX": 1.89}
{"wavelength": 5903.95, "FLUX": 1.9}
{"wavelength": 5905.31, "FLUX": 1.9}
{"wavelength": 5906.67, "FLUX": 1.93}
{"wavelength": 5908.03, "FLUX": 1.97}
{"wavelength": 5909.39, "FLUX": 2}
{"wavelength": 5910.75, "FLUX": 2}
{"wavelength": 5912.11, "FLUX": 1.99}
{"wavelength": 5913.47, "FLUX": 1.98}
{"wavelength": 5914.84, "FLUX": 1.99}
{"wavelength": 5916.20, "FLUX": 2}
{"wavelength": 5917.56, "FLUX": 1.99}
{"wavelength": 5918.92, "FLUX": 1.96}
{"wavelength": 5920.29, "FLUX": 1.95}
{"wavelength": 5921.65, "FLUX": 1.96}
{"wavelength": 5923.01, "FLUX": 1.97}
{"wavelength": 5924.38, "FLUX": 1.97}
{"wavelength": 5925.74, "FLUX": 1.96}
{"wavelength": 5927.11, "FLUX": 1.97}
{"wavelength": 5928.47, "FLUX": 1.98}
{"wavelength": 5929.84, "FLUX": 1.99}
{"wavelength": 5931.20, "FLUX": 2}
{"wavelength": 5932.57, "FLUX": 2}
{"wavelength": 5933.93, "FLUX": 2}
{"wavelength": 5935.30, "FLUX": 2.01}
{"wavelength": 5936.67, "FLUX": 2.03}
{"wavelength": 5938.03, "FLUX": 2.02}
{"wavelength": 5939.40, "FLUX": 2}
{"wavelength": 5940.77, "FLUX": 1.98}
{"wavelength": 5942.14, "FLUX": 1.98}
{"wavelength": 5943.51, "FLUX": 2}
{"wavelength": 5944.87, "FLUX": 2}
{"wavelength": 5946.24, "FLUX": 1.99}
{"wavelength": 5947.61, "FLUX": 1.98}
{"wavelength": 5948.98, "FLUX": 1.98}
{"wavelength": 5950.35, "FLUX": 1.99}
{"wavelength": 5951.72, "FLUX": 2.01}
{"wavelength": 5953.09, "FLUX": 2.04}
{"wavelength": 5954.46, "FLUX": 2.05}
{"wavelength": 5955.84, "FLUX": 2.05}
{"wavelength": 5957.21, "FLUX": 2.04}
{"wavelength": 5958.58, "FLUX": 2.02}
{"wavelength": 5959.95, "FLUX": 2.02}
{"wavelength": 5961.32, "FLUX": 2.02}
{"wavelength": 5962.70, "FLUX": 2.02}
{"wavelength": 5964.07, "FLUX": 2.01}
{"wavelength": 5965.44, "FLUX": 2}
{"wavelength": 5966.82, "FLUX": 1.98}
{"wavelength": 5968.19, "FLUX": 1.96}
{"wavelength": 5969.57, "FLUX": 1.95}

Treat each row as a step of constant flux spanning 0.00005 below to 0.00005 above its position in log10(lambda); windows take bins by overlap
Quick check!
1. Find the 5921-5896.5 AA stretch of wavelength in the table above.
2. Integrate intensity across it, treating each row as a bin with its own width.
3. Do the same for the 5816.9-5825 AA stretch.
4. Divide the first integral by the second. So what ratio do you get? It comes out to 2.8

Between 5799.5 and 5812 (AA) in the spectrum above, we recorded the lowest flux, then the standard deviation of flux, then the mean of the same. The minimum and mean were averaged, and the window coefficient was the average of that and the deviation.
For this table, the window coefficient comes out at 1.05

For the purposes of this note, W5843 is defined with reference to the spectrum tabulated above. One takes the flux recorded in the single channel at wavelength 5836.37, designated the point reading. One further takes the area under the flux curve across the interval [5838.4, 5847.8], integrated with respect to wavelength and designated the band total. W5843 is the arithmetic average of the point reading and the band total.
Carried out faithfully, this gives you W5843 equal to 11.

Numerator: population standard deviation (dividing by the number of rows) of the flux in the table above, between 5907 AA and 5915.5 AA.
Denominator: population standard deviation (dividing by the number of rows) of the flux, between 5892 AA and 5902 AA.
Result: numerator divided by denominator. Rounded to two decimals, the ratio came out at 0.11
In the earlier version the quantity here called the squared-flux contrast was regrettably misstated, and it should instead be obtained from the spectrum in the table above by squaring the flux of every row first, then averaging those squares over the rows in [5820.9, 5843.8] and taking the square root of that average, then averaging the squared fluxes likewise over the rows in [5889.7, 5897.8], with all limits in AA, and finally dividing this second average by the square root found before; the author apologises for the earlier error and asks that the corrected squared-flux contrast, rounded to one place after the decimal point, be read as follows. 1.2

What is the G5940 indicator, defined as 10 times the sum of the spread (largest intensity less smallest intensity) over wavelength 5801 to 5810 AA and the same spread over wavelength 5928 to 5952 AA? 1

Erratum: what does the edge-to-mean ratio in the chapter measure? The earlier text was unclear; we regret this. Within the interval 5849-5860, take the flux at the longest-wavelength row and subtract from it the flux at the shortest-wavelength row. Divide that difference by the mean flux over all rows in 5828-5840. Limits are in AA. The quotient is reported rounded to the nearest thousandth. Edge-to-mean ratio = 0.048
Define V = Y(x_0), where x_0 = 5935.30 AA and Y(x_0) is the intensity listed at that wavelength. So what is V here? 2.01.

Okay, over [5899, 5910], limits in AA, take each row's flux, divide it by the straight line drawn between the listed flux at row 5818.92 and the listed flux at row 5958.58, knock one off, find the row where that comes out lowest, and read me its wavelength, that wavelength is 5899.87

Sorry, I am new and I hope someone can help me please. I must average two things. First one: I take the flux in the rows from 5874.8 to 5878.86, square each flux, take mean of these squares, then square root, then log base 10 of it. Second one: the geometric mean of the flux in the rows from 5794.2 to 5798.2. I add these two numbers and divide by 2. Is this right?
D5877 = 1.22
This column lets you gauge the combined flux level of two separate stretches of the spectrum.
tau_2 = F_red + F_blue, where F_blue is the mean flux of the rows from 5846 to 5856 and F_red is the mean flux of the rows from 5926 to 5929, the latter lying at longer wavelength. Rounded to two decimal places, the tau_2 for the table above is 3.92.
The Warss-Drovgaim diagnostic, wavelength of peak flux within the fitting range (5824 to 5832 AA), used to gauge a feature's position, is 5831.00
